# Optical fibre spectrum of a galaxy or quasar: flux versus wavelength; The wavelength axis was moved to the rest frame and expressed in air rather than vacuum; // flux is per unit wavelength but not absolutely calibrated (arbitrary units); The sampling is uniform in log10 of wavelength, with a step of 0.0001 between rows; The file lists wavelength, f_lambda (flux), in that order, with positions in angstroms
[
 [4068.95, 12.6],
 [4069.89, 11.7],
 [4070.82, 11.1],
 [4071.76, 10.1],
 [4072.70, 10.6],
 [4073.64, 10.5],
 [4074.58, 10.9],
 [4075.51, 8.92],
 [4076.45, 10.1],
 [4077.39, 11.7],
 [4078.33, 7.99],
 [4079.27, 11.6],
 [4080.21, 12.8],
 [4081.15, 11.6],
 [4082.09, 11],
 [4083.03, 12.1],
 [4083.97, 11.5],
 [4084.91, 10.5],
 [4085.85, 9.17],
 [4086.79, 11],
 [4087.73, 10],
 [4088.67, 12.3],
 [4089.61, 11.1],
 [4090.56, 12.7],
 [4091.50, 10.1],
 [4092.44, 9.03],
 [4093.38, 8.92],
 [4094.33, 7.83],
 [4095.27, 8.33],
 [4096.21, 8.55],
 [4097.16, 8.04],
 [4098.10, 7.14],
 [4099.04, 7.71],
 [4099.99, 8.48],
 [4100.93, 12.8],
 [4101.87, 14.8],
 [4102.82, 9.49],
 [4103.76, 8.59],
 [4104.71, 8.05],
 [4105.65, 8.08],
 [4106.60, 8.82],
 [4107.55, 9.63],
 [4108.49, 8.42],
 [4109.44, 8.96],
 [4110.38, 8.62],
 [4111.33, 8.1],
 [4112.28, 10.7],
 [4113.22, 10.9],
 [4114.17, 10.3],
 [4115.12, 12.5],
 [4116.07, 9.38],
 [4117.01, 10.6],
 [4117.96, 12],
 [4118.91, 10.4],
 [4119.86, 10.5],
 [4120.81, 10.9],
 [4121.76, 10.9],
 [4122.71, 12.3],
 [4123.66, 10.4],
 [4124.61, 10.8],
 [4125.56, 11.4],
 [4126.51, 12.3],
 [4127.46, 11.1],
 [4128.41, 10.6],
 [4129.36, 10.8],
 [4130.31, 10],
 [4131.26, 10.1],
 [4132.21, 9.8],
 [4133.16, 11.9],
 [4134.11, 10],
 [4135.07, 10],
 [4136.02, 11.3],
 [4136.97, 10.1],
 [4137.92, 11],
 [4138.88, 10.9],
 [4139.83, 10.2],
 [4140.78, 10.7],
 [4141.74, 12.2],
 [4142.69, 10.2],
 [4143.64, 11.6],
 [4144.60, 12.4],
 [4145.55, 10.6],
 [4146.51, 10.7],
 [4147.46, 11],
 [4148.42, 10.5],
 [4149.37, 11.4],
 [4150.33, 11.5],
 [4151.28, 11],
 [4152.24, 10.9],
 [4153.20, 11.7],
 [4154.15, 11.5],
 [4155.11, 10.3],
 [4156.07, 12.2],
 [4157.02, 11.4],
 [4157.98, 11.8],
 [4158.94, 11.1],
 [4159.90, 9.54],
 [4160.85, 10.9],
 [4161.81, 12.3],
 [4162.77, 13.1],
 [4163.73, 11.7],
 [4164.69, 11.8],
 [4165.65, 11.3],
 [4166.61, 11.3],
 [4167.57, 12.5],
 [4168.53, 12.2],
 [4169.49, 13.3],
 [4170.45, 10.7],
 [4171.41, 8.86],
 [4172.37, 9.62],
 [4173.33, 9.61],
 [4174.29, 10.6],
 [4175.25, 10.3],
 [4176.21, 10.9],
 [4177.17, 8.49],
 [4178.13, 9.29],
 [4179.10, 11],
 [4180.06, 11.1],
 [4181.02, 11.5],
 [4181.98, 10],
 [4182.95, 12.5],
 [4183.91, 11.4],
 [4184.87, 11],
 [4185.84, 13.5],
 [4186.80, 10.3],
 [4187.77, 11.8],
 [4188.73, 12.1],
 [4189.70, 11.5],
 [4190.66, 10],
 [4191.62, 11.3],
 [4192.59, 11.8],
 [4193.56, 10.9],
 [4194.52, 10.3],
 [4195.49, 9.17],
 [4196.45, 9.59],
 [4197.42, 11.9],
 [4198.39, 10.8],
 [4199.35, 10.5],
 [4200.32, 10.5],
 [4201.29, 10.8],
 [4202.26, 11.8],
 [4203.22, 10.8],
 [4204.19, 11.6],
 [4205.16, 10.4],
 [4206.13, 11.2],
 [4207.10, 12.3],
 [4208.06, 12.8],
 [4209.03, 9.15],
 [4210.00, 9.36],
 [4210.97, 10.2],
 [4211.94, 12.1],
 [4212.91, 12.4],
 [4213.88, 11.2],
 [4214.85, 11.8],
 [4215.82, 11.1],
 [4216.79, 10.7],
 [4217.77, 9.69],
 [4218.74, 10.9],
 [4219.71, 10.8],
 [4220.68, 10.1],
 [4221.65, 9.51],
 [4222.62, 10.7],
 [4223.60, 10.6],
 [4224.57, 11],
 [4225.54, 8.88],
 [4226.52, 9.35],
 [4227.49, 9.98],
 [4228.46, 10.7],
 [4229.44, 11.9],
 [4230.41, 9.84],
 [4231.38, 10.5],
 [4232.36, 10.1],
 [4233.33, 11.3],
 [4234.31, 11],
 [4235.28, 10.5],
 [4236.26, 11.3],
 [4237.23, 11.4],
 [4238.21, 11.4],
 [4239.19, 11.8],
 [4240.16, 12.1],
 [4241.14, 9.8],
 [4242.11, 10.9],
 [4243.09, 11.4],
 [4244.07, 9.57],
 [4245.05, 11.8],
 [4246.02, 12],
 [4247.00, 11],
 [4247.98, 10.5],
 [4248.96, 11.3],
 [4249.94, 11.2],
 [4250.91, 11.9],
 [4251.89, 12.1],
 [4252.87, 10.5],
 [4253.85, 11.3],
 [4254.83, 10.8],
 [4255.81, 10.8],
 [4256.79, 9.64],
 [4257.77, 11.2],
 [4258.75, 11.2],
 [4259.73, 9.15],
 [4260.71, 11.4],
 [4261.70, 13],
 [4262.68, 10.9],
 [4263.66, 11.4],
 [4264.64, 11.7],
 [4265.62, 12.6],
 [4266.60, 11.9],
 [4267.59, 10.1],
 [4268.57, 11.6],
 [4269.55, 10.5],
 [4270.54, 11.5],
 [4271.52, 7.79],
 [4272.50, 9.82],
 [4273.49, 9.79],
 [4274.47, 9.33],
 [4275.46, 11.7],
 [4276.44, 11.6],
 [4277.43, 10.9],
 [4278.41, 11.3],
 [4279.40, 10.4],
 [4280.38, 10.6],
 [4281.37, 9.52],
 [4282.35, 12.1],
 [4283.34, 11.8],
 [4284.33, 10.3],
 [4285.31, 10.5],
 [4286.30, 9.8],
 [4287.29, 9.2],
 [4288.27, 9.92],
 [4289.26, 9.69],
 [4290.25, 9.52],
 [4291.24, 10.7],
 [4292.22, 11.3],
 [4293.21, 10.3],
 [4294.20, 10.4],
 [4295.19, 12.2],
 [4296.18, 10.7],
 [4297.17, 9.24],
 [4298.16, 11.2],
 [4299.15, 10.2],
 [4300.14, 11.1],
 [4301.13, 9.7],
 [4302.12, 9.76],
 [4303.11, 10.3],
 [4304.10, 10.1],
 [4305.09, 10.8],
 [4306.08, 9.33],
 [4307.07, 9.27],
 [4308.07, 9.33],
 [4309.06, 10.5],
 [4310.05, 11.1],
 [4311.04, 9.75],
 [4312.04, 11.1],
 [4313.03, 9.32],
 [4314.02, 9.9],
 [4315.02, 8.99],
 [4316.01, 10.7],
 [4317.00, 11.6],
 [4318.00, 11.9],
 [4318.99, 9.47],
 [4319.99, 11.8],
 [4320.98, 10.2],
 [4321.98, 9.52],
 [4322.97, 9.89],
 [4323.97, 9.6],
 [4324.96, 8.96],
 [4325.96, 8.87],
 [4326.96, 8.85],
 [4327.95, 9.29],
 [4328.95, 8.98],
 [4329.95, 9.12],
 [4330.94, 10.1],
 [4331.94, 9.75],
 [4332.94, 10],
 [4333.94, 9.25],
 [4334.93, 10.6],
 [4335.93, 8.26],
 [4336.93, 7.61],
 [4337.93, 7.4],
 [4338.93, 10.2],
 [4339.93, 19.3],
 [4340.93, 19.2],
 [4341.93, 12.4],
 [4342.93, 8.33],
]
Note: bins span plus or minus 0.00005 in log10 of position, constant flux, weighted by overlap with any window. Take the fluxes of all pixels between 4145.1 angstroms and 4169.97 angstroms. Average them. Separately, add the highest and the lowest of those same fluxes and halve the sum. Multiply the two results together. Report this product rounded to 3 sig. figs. 131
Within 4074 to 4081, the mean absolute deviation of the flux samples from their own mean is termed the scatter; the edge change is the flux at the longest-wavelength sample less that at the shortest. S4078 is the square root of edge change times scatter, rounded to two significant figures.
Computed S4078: 1.6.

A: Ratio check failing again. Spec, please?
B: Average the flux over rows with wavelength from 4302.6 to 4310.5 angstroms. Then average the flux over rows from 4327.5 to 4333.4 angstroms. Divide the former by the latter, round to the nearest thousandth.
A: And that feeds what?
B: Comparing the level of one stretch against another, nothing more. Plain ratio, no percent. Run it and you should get 1.058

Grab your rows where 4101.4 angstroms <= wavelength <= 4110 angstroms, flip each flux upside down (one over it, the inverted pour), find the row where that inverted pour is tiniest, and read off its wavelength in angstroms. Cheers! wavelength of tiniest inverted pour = 4101.87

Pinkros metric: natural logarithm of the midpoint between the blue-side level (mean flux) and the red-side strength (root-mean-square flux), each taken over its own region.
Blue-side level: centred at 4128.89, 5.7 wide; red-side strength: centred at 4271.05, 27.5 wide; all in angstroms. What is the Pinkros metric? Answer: 2.39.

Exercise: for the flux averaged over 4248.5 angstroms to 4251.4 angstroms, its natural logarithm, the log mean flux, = 2.44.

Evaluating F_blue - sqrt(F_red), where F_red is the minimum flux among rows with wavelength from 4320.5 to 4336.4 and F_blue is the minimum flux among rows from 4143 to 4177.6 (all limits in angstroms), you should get 5.6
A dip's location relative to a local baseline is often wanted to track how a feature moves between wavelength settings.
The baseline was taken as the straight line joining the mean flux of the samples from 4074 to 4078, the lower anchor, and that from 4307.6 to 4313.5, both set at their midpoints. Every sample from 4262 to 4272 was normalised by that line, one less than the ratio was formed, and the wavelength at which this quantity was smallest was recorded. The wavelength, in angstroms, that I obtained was 4271.52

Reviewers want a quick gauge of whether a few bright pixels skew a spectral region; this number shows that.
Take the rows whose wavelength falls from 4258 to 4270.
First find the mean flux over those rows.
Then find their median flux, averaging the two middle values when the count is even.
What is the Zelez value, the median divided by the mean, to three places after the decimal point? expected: 1.010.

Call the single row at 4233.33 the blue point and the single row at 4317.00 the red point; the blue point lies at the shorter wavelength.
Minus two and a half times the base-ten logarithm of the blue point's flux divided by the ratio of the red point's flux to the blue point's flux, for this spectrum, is -2.60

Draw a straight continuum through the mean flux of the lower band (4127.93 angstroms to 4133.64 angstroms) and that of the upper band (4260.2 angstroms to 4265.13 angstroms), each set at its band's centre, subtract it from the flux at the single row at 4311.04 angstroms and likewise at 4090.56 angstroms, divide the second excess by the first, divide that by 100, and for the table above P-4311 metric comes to -0.01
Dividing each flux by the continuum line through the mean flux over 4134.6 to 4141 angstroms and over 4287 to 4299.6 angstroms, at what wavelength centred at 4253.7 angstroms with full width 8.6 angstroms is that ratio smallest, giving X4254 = 4256.79 angstroms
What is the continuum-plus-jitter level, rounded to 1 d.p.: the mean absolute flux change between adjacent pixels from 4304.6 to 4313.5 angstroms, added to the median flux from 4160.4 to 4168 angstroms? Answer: 12.7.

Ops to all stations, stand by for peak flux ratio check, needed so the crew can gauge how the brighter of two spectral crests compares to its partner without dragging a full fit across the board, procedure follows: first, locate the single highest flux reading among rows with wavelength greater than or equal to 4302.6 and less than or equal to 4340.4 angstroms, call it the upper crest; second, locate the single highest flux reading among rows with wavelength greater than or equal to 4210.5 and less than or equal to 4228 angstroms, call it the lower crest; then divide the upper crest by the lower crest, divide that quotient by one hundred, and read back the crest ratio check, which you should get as 0.0156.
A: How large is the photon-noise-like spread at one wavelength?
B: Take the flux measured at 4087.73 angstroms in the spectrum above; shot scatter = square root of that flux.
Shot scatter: 3.16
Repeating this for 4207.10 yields 3.51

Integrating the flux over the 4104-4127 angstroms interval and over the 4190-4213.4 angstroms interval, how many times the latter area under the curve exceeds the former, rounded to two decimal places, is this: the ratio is 1.09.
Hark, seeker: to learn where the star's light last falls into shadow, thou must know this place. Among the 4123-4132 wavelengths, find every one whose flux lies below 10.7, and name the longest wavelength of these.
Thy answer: 4131.26 angstroms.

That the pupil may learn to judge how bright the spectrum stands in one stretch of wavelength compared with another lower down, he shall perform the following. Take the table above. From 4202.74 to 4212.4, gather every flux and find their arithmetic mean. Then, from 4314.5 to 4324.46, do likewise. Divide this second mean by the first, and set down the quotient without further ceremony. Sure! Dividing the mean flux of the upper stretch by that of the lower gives 0.94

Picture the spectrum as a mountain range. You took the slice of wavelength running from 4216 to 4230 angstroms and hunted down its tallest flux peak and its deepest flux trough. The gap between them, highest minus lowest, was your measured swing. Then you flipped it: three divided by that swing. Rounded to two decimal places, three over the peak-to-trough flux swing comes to 0.99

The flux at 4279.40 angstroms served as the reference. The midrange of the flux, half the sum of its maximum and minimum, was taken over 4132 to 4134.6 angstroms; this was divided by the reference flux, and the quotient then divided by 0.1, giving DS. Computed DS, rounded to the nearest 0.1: 10.4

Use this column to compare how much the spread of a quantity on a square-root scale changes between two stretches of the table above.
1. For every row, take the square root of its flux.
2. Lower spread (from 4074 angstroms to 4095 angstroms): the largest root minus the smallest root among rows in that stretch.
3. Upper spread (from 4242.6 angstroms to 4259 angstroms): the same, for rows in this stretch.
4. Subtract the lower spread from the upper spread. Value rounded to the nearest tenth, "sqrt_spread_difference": -0.4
